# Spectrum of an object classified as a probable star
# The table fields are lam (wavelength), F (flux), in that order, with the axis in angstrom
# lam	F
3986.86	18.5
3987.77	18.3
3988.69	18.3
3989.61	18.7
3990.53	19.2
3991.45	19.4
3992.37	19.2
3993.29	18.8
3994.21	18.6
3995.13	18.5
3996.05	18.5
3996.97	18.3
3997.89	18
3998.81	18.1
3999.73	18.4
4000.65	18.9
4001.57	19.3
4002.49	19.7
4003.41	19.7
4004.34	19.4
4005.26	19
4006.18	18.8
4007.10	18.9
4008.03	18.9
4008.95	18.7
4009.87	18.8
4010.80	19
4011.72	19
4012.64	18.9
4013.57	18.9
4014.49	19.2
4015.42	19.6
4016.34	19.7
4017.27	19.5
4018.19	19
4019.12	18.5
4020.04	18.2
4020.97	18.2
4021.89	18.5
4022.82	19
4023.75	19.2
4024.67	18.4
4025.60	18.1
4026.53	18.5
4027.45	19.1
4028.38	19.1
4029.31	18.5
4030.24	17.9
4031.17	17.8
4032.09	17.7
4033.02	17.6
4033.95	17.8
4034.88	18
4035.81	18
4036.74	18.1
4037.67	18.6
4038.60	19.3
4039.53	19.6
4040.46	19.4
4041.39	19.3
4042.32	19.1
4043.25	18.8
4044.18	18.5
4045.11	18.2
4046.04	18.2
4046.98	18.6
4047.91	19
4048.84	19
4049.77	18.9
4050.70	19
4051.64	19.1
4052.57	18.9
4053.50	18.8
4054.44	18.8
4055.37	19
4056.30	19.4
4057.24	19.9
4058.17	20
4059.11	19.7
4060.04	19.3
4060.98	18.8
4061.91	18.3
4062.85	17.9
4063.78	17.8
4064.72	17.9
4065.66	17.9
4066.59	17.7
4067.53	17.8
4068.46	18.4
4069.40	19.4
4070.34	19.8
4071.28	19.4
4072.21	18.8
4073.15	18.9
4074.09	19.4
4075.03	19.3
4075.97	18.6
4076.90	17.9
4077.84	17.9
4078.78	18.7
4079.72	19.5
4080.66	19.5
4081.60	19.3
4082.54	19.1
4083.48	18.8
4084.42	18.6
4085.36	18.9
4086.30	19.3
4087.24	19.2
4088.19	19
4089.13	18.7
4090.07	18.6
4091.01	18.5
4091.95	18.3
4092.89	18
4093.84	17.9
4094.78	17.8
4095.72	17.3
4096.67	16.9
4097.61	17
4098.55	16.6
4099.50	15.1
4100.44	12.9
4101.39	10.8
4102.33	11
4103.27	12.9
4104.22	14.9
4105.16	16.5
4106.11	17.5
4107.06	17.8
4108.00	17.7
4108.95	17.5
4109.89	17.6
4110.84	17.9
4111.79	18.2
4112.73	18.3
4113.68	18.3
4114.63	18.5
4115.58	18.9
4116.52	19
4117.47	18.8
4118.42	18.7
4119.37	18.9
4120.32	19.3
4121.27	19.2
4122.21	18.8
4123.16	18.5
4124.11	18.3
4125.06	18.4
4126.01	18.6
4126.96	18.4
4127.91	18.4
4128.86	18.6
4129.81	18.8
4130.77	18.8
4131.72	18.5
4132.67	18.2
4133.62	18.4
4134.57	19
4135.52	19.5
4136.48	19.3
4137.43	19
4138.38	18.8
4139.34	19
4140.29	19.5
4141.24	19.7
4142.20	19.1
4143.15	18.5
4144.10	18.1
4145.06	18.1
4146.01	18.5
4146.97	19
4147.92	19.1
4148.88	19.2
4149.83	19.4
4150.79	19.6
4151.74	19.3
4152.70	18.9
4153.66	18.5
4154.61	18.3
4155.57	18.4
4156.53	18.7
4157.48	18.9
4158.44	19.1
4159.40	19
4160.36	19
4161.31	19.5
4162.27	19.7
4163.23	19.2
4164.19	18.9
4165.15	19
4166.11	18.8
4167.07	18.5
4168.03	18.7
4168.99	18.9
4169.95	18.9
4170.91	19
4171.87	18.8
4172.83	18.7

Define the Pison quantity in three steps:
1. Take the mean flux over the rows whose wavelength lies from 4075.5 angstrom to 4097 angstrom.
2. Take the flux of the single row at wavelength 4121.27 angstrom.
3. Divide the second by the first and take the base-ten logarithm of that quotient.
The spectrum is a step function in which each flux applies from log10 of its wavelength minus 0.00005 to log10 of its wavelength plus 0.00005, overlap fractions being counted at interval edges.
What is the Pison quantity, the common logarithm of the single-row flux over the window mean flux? 0.015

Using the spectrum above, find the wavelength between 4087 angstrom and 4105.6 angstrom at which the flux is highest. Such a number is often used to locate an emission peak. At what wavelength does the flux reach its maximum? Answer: 4087.24 angstrom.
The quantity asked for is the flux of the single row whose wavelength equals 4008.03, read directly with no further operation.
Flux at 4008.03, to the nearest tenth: 18.9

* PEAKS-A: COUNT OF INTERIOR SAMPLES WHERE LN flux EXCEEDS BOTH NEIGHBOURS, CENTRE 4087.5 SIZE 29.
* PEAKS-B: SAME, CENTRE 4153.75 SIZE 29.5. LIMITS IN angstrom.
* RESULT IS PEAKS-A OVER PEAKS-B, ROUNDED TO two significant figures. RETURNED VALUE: 0.60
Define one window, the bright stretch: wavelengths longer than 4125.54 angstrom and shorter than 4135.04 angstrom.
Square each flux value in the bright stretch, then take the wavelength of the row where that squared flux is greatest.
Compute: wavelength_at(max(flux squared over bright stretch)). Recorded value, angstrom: 4134.57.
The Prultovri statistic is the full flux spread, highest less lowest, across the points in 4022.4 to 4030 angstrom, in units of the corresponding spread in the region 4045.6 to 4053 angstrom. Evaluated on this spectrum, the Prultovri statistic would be 1.22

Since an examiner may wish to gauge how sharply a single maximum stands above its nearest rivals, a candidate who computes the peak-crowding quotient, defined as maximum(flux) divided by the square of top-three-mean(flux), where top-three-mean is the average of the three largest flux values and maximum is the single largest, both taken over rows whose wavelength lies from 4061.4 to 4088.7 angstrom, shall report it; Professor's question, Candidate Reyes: 0.0515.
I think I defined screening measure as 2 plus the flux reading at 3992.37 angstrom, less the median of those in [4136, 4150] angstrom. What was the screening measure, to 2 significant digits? 2.2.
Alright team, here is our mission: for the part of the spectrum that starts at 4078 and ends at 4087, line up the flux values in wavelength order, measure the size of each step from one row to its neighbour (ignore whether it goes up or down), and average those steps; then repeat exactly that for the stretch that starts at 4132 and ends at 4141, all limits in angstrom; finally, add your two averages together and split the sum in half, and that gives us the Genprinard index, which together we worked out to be 0.319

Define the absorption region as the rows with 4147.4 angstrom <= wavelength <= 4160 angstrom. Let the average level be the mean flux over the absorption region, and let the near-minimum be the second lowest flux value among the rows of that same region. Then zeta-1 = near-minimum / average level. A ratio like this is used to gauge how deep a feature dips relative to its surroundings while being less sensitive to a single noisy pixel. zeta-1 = 0.971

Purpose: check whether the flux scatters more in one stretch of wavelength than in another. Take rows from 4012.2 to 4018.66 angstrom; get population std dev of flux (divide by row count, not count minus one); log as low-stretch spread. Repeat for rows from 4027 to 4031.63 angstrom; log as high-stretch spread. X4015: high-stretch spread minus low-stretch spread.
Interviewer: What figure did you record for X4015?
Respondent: 0.2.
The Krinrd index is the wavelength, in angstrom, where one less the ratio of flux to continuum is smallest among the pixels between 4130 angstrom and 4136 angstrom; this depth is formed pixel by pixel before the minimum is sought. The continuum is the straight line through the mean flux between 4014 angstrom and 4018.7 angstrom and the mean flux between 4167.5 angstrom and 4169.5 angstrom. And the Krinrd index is 4135.52 angstrom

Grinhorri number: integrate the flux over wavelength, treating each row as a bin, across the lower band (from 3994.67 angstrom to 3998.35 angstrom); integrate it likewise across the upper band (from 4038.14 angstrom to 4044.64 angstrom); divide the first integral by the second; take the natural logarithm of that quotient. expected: -0.6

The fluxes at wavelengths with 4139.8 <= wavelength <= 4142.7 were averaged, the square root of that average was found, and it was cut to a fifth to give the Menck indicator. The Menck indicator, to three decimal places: 0.882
